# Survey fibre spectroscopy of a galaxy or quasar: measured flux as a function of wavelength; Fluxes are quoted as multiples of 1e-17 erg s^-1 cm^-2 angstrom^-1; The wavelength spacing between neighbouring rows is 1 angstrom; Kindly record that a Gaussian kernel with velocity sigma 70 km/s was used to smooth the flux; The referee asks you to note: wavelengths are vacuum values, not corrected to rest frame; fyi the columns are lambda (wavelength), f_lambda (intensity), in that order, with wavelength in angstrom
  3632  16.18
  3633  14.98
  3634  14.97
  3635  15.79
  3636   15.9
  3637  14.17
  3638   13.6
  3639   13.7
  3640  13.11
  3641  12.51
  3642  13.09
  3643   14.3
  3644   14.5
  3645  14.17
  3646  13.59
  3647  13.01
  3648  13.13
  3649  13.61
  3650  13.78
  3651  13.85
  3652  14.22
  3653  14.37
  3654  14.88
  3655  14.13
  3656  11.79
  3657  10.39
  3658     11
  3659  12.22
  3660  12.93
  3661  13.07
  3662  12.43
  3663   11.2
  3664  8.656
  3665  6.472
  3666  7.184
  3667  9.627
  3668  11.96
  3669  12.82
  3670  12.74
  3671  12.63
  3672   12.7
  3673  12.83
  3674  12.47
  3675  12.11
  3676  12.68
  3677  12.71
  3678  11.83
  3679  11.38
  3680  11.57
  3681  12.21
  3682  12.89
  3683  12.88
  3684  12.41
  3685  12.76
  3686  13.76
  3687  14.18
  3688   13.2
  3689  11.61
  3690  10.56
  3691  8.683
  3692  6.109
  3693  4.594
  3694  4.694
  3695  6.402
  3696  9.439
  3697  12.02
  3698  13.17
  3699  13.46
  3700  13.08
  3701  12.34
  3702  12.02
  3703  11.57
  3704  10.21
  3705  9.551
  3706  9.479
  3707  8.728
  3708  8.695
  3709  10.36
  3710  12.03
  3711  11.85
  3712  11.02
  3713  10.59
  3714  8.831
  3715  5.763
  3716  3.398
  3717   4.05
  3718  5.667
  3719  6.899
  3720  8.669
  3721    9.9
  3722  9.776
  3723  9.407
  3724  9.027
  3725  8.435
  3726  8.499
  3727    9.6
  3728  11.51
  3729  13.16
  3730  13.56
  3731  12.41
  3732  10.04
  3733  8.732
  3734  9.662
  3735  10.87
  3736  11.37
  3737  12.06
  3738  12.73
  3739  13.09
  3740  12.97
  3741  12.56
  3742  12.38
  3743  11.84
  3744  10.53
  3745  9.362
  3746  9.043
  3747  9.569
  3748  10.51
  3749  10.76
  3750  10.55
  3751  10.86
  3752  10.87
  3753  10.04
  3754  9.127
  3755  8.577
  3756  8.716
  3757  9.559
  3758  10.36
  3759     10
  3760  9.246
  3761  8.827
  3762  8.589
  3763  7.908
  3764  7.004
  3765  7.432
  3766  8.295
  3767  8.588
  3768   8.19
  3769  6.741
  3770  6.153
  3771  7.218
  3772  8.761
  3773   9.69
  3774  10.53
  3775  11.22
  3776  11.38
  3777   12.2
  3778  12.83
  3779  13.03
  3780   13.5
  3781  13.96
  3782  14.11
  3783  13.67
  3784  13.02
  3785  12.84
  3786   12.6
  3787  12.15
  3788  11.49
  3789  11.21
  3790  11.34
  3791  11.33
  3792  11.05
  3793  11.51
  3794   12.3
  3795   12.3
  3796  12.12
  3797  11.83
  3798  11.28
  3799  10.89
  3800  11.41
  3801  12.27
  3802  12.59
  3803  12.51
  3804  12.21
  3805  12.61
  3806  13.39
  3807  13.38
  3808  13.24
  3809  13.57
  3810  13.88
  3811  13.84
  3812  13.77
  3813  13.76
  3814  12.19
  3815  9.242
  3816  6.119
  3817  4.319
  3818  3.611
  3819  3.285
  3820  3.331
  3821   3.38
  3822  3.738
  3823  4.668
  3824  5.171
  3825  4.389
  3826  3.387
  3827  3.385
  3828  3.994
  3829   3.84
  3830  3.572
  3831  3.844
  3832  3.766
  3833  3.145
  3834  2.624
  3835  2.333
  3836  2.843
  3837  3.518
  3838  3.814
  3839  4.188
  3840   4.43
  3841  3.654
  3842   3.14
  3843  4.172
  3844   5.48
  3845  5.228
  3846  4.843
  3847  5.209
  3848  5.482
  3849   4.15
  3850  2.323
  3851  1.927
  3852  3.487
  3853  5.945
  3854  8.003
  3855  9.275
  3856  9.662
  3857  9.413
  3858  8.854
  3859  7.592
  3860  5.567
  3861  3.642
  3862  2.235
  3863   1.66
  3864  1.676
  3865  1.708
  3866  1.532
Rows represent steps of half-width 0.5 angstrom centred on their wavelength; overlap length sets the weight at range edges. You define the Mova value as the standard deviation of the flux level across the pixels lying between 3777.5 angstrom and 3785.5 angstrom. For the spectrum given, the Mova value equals 0.5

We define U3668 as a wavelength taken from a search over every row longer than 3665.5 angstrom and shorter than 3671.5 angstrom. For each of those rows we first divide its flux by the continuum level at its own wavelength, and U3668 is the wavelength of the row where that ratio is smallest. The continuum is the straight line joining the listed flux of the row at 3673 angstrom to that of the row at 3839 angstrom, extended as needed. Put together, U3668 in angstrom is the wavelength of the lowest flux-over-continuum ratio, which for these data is 3666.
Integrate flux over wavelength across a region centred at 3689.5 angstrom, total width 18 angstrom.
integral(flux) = 192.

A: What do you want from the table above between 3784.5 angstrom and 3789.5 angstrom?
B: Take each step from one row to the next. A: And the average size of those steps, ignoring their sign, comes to 0.41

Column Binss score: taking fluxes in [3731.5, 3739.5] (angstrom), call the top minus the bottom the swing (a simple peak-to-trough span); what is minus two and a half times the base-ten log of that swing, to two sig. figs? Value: -1.6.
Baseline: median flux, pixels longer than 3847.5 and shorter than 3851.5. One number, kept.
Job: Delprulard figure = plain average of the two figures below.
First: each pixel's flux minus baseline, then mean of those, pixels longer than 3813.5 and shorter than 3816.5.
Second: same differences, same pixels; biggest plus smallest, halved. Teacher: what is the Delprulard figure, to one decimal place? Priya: 5.9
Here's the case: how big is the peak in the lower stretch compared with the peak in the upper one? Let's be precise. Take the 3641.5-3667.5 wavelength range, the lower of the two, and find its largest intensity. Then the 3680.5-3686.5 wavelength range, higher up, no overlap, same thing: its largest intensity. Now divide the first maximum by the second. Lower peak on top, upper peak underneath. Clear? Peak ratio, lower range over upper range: 1.08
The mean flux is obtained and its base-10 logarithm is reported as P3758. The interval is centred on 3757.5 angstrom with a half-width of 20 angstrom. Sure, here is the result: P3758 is 0.99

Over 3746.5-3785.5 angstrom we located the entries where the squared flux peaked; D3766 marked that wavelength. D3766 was 3782 angstrom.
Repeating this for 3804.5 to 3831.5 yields 3810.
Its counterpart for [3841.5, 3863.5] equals 3856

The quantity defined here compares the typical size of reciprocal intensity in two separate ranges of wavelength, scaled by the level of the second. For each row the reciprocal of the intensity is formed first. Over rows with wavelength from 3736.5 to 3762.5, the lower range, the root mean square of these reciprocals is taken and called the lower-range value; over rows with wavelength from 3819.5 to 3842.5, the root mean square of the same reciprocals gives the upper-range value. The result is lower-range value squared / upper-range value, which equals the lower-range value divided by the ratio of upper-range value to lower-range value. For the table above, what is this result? 0.03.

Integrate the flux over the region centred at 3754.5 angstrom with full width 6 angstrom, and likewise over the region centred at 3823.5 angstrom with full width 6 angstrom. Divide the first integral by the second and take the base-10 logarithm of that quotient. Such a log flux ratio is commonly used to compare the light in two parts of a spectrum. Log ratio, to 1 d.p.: 0.4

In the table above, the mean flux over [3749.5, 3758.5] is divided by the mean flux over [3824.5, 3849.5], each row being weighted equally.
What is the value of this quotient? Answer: 2.5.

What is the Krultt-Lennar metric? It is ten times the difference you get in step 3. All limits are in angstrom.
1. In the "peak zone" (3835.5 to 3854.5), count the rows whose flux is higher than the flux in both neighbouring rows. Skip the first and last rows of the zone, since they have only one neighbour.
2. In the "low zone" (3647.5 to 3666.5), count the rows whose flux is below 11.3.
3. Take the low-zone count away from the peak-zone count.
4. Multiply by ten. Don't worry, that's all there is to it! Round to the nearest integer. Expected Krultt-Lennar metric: -30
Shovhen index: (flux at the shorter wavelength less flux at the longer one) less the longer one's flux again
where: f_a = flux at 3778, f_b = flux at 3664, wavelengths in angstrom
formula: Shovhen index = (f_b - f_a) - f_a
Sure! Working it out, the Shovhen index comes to -17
